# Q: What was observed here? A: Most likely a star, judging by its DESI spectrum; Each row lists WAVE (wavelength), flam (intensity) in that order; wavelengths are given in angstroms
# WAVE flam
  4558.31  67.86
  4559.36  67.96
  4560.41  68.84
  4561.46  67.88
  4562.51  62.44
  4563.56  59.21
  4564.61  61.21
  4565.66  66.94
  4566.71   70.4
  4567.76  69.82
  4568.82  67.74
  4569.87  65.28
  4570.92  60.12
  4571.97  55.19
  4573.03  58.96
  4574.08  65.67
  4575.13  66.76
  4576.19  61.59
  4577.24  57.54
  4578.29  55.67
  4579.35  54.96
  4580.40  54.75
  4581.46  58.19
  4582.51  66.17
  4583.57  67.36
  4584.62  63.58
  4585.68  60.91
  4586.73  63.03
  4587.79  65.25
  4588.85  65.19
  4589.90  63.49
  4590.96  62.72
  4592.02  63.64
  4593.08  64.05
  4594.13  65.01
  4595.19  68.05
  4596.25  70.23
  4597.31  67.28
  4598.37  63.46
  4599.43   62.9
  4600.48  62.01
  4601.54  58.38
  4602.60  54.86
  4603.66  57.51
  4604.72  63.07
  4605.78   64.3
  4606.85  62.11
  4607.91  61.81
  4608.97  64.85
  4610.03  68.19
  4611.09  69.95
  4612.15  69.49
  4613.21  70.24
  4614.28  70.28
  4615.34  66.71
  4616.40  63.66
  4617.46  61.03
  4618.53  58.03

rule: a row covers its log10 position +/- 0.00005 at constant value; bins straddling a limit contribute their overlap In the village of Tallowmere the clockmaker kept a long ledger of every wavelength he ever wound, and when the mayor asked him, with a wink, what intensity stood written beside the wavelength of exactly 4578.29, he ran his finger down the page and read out 55.67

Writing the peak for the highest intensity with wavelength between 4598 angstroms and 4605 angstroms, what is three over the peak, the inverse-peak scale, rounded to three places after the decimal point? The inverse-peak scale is 0.047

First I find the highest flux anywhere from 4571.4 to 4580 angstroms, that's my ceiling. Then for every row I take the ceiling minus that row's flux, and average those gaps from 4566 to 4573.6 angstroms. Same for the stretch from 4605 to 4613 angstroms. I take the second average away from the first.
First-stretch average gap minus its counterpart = 1.9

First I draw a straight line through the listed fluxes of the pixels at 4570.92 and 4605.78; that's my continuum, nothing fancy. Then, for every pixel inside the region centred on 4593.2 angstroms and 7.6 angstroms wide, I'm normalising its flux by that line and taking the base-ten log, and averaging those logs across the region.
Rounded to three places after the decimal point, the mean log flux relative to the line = 0.017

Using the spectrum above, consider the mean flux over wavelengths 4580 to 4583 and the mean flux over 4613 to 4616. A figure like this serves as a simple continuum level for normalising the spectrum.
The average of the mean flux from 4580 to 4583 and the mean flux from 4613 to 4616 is 64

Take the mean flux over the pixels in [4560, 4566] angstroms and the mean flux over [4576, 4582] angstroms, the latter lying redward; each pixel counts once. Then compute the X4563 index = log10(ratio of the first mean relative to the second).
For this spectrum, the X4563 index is 0.05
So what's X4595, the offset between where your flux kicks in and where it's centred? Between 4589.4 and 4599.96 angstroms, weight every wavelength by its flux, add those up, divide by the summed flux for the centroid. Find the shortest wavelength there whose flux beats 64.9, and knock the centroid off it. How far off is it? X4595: -0.6 angstroms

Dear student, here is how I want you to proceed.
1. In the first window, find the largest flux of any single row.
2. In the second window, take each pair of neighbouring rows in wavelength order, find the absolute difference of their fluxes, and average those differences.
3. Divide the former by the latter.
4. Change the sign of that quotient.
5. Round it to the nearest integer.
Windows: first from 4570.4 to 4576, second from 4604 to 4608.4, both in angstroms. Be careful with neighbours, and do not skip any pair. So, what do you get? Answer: -54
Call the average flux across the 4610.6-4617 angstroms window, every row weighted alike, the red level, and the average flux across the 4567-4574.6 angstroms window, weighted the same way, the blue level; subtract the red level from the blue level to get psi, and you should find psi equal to -5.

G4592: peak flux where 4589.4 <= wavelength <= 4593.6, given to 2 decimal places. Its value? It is 64.05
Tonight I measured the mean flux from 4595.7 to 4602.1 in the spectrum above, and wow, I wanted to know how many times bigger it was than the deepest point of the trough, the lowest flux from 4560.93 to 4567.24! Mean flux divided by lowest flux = 1.08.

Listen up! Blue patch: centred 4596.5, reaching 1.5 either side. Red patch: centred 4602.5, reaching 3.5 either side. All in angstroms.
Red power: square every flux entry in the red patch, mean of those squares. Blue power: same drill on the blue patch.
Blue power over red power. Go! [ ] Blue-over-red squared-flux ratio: 1.28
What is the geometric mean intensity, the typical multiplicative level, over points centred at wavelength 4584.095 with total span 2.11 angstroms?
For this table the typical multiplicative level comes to 65.4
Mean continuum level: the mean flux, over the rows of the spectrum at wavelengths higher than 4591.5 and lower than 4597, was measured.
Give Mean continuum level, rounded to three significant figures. 66.2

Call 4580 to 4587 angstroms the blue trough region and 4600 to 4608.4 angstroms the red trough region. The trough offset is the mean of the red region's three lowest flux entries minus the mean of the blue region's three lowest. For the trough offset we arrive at -1.0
